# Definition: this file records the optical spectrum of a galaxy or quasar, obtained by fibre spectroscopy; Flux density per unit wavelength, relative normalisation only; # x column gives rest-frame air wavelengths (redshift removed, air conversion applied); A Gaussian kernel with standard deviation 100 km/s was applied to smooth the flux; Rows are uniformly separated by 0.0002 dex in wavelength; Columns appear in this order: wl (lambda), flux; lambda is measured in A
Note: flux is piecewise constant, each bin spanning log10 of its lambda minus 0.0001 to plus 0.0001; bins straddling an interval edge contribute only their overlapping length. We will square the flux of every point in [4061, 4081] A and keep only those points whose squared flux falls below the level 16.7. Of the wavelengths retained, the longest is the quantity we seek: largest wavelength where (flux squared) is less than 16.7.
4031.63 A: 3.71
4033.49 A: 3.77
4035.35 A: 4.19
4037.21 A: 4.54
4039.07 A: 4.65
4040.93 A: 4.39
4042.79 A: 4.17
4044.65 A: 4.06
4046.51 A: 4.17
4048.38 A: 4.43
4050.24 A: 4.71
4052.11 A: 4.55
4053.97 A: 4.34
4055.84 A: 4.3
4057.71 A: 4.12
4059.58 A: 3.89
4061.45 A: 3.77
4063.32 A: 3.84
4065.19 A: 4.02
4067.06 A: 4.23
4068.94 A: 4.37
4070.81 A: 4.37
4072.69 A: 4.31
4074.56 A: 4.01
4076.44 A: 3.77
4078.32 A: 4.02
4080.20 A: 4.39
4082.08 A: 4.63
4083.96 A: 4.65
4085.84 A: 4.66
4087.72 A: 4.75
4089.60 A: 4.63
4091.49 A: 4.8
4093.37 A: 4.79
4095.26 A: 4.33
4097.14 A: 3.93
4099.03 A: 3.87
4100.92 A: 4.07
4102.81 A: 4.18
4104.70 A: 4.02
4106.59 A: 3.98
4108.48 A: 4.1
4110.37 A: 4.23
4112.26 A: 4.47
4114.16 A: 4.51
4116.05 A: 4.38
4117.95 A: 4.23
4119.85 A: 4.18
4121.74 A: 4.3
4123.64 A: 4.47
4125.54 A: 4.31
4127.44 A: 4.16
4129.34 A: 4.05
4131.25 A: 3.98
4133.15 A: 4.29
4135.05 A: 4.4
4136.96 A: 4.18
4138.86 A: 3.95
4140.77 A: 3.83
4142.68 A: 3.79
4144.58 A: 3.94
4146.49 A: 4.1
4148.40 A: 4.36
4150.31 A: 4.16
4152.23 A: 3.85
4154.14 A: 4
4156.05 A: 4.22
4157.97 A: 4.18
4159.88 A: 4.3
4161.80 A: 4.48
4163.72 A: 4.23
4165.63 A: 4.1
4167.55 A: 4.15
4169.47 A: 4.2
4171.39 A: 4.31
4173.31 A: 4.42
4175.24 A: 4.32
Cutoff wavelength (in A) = 4078.32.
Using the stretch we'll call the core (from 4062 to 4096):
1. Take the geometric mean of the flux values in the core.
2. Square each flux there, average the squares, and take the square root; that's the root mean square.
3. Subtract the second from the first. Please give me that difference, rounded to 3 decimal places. -0.024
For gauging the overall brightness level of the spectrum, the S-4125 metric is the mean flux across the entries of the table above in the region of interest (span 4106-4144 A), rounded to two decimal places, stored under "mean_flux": 4.19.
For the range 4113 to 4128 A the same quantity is 4.32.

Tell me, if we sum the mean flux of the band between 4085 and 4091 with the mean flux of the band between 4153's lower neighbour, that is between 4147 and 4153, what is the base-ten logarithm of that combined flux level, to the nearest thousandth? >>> 0.945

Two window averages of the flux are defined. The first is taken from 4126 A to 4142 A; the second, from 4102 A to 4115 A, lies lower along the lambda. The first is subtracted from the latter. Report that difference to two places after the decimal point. 0.11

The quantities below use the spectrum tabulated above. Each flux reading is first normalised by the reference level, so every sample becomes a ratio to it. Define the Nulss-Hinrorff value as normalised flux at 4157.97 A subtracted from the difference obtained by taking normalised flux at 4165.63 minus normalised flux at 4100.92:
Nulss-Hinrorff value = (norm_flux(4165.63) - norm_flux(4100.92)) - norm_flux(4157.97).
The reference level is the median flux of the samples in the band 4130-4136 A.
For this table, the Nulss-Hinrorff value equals -0.97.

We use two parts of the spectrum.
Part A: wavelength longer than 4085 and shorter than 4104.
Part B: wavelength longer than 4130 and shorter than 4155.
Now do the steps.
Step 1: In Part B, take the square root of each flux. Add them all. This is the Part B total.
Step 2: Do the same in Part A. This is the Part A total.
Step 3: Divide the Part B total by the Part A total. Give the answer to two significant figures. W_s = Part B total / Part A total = 1.2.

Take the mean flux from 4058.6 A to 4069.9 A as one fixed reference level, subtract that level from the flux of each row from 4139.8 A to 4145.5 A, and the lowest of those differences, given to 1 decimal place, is -0.2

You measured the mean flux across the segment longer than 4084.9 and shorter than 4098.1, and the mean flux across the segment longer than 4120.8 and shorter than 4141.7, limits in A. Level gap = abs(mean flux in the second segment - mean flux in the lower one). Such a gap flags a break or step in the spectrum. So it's 0.38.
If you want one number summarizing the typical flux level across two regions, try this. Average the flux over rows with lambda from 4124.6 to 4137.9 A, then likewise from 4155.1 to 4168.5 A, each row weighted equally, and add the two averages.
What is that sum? 8.43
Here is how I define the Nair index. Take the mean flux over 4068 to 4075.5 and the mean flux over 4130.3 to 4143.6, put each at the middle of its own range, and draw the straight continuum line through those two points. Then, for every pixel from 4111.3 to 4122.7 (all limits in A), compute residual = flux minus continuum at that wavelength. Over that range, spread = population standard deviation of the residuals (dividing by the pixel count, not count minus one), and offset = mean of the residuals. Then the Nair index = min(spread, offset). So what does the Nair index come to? 0.112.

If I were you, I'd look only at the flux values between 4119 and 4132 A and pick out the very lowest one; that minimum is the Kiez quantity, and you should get 3.98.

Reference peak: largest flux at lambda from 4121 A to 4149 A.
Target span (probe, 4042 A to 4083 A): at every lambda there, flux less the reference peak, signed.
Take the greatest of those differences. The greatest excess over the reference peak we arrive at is 0.24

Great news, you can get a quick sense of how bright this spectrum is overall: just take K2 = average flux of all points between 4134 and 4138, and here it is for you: 4.29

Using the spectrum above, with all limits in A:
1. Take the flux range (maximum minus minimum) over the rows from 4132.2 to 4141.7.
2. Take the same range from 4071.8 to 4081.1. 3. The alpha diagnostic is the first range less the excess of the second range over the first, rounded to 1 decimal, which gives 0.5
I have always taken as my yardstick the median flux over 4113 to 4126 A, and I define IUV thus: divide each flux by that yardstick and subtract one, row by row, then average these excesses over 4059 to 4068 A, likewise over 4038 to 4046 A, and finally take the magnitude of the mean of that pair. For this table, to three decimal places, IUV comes 0.041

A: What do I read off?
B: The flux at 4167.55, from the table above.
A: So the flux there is 4.15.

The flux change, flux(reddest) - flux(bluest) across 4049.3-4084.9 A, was -0.1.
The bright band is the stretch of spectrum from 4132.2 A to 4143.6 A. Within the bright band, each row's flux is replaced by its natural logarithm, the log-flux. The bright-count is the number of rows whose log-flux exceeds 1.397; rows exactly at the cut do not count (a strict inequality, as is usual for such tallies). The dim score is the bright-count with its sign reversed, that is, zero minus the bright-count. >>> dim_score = -3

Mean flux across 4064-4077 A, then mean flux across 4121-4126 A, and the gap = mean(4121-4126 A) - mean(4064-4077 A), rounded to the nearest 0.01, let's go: 0.21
